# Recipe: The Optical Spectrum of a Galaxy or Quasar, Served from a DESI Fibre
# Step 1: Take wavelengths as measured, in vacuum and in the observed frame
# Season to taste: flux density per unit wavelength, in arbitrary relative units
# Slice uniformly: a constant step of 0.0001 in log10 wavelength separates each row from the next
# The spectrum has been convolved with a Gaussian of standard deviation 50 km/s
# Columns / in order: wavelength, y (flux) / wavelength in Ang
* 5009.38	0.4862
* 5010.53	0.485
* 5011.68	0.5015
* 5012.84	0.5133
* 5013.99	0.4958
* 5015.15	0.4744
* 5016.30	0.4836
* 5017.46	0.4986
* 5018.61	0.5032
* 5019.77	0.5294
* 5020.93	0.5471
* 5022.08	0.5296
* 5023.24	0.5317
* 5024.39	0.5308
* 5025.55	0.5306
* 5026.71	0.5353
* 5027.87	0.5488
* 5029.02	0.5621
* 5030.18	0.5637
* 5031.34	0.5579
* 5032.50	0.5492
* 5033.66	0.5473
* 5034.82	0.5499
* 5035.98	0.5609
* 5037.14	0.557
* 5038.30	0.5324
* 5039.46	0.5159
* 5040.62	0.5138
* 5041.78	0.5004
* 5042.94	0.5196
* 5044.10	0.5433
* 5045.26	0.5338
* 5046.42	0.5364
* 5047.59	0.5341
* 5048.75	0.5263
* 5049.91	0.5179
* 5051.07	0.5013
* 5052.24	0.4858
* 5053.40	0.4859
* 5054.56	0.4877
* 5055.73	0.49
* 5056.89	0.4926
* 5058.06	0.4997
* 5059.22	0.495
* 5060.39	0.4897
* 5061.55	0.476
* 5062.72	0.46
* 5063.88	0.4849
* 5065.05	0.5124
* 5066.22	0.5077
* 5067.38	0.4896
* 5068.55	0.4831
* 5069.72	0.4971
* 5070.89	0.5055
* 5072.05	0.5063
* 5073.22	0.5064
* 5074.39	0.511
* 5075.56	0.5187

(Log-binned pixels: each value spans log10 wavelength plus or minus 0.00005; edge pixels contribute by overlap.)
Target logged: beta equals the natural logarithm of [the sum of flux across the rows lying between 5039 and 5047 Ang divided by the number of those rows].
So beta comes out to -0.648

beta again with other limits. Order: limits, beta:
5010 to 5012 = -0.707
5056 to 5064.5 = -0.723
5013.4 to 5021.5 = -0.684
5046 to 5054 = -0.668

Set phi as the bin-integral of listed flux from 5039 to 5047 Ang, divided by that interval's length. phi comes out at 0.52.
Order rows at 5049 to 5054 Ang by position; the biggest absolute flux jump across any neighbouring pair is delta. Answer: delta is 0.017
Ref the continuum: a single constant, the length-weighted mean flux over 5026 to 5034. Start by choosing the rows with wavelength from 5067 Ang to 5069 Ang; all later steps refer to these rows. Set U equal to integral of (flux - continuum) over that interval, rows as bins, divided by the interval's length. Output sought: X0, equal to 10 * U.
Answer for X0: -0.65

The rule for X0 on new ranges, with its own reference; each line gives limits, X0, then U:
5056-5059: -0.56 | -0.056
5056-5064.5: -0.66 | -0.066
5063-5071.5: -0.56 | -0.056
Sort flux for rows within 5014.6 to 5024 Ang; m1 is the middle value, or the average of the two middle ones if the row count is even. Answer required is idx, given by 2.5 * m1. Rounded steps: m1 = 0.52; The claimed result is 1.29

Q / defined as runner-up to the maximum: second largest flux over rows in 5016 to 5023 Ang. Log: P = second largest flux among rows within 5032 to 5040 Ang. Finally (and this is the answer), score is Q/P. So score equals 0.95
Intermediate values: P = 0.557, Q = 0.5296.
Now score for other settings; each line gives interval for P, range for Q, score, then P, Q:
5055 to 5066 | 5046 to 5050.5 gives 1.07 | 0.4997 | 0.5341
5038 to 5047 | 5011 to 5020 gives 0.96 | 0.5364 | 0.5133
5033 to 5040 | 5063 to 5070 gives 0.91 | 0.557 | 0.5077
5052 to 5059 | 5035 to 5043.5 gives 1.13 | 0.4926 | 0.557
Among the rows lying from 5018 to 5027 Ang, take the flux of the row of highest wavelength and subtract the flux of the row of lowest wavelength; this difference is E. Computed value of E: 0.03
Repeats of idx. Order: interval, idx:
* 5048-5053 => 1.27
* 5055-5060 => 1.23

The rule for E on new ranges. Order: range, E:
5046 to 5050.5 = -0.02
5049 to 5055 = -0.03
